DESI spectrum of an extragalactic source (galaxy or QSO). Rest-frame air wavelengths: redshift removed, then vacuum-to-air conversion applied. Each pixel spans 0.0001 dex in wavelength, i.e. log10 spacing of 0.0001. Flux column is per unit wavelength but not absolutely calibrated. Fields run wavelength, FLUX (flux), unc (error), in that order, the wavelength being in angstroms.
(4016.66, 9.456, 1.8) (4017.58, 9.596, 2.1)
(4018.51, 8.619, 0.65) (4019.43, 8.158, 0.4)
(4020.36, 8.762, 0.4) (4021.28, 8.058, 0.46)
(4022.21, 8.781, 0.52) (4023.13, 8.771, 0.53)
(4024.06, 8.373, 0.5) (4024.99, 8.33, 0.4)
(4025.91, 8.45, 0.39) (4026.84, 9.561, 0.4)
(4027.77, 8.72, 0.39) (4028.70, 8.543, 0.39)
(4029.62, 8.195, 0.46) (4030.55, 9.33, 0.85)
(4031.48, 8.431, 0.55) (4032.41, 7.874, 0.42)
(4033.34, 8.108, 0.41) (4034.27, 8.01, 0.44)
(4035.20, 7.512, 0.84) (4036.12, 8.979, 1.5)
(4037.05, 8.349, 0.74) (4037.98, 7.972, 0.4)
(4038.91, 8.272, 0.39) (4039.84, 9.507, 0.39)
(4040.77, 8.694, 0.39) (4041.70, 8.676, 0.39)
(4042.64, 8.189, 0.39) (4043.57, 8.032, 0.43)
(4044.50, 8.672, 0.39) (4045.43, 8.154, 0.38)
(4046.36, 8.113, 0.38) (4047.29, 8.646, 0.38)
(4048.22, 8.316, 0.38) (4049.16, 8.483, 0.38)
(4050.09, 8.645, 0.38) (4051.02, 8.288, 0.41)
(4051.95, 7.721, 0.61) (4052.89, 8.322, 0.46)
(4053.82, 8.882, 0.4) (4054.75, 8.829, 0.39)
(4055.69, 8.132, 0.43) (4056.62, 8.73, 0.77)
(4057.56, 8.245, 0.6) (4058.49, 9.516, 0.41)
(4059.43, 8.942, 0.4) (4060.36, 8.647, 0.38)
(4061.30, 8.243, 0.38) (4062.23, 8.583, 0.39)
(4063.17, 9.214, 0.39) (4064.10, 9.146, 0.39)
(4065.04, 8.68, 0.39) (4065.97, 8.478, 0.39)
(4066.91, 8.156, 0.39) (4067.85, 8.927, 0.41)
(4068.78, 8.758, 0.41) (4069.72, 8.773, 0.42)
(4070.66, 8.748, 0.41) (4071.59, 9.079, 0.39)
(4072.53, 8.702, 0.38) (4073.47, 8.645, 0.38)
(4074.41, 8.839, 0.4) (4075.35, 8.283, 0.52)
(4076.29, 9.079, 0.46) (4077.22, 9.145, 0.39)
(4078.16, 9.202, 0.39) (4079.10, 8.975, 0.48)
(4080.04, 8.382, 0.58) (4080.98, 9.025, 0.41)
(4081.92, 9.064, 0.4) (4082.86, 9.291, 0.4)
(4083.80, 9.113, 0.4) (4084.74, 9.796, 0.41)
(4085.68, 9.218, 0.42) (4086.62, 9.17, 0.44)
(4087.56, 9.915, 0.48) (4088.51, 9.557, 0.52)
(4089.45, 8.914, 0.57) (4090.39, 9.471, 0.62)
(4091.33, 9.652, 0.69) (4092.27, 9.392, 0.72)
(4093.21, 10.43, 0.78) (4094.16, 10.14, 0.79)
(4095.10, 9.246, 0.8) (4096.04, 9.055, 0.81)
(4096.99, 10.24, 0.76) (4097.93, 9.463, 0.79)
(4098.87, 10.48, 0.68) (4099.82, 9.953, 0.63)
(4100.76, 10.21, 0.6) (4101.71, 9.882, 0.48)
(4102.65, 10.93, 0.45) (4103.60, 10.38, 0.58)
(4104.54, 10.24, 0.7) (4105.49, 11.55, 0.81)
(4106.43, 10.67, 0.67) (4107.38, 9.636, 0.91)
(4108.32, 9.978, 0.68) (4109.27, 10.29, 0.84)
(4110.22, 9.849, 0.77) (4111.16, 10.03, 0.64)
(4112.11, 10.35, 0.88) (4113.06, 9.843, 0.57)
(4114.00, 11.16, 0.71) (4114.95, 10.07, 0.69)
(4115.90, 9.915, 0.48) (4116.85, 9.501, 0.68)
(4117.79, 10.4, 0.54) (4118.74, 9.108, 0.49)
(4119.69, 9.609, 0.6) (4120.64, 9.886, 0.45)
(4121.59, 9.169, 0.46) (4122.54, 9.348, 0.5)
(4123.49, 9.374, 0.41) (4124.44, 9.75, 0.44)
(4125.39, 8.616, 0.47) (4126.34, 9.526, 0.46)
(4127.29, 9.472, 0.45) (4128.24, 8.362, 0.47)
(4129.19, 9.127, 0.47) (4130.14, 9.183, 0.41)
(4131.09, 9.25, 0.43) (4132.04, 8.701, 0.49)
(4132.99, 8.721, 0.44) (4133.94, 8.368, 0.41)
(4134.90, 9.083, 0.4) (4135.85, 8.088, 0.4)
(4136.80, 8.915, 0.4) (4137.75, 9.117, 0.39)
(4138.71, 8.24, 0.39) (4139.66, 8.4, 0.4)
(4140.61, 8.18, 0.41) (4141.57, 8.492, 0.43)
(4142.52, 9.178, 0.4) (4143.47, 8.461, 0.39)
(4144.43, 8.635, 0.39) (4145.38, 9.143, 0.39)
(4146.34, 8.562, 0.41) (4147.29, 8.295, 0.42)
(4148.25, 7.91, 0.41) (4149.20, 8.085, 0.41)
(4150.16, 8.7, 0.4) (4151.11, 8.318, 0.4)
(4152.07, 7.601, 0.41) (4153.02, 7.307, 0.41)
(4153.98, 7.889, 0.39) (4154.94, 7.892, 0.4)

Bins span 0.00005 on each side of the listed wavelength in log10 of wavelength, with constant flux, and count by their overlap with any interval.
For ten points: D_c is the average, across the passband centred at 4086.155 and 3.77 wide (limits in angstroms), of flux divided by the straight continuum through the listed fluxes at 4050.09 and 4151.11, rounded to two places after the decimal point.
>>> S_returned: 1.12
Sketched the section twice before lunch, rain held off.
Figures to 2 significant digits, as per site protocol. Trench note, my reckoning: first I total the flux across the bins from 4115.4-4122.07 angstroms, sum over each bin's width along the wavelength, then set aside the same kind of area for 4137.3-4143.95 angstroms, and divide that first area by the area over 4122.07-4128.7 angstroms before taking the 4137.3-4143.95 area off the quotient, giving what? -56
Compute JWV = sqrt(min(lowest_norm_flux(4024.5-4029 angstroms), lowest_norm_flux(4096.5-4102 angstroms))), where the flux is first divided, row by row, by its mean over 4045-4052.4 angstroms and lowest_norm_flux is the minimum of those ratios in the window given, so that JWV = 1.00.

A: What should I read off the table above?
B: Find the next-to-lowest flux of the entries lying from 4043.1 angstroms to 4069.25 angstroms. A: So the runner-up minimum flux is 8.032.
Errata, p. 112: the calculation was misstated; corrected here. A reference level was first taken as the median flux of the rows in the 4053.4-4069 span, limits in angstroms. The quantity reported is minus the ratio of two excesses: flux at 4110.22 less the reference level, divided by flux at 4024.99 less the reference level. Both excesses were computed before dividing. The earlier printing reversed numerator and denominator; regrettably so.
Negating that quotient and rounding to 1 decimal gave 2.8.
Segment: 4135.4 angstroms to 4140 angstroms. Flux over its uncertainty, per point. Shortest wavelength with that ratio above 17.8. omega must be 4135.85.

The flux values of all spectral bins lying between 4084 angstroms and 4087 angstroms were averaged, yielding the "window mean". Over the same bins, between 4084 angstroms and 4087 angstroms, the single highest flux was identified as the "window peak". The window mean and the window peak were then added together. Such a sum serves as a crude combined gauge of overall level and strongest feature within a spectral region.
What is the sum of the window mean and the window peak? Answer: 19.2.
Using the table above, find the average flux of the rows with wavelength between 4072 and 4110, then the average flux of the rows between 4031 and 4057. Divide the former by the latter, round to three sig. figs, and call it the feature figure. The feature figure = 1.14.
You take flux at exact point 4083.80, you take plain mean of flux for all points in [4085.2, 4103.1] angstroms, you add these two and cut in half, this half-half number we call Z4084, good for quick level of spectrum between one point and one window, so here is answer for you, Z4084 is 9.43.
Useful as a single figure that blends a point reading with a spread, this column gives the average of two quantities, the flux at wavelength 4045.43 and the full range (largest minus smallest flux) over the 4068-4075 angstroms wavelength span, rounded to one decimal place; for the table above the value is 4.3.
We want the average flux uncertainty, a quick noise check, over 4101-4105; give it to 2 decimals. 0.55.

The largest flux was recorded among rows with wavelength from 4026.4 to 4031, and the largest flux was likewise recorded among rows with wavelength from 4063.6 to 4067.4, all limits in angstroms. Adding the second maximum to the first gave 18.7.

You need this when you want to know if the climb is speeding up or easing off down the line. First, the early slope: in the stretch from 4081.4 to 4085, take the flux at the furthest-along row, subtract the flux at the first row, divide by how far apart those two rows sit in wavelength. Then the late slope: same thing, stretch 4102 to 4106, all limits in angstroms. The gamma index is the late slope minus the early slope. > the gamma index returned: -0.04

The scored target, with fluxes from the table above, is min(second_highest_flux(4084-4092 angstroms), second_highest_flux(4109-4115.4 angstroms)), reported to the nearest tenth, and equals 9.8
